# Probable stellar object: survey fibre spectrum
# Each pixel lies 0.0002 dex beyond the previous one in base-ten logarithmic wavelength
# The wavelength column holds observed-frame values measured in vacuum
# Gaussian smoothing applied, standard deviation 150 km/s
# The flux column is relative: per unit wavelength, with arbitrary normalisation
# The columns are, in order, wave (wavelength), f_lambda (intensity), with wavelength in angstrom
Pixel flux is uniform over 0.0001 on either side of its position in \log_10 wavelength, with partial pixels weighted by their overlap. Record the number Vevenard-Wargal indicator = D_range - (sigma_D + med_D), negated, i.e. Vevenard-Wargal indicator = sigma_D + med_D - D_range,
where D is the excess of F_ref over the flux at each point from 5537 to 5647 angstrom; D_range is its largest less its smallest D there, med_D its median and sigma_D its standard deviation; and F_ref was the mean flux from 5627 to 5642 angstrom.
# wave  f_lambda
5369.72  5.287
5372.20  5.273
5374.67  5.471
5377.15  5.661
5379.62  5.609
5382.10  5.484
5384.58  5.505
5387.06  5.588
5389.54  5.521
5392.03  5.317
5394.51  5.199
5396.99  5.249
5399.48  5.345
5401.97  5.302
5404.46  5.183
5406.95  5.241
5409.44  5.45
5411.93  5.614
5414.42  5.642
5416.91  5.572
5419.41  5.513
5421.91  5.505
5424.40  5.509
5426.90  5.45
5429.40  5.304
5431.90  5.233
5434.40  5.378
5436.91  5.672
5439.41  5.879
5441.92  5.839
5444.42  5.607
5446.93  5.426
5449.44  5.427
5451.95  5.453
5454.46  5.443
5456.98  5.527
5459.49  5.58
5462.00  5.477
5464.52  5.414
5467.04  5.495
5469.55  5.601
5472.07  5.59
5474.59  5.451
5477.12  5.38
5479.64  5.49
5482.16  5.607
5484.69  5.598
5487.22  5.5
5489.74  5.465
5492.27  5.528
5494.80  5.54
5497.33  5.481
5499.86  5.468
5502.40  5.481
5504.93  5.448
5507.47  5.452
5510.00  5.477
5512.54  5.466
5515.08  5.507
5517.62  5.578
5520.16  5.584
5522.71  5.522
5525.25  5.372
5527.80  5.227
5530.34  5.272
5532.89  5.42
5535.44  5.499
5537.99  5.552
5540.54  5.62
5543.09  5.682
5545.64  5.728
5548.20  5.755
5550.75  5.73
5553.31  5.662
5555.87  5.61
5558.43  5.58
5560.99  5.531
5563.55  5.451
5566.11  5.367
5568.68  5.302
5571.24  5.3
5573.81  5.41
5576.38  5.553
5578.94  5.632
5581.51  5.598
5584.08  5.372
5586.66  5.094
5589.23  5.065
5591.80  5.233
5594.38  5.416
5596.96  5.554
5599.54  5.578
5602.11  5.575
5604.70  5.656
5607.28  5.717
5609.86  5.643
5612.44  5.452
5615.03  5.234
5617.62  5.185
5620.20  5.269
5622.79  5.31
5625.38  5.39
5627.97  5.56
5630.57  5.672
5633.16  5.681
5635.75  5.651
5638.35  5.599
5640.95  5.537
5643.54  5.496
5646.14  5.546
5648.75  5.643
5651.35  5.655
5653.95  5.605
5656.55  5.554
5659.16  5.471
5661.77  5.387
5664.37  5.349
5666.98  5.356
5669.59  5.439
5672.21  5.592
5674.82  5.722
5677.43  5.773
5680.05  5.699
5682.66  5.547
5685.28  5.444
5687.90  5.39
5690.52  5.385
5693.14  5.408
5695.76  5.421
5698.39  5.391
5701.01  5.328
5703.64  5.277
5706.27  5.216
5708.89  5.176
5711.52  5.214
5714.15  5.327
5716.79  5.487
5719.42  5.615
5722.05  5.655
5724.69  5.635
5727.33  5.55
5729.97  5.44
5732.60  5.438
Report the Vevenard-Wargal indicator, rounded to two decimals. -0.45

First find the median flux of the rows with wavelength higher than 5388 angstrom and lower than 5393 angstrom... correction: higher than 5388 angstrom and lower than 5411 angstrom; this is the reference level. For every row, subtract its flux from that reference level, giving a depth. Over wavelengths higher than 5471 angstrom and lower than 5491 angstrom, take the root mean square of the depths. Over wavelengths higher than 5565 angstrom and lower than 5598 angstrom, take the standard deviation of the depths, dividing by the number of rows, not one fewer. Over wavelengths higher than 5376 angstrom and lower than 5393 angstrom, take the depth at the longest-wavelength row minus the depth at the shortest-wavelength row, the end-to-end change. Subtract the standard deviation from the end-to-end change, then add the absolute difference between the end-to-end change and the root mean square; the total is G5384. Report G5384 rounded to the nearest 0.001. 0.293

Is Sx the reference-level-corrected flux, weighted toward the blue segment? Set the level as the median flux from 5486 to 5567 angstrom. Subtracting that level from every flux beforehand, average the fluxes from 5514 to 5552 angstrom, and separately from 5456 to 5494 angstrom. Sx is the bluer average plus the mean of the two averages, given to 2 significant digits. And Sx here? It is 0.032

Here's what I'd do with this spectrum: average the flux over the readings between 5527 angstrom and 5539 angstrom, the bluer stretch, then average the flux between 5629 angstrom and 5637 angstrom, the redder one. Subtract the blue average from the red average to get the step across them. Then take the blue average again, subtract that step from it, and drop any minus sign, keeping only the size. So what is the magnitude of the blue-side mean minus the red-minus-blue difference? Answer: 5.1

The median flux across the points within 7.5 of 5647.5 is 5.58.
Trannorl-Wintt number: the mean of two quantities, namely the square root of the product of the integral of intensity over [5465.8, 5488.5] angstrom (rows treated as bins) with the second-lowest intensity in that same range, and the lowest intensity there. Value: 15.8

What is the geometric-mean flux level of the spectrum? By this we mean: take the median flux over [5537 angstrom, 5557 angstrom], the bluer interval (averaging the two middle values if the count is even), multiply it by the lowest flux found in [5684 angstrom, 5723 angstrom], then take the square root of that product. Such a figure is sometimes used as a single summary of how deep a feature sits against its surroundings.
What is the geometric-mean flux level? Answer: 5.42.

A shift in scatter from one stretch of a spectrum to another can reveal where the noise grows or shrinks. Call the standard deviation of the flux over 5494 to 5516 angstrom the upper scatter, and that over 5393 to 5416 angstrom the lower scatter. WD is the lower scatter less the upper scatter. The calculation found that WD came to 0.14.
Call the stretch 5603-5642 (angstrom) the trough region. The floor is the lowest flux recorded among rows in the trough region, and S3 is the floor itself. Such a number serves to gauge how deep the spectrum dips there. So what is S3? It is 5.185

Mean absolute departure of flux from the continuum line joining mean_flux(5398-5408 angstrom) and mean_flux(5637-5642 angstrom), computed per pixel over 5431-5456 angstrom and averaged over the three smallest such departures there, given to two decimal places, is 0.08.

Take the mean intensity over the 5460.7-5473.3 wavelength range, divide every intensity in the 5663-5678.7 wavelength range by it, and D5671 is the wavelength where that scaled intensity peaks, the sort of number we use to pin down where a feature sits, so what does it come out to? 5677.43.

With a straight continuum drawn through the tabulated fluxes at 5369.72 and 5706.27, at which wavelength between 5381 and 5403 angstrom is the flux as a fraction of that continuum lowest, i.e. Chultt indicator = 5394.51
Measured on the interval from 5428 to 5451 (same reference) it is 5431.90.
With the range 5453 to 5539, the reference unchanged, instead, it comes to 5527.80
